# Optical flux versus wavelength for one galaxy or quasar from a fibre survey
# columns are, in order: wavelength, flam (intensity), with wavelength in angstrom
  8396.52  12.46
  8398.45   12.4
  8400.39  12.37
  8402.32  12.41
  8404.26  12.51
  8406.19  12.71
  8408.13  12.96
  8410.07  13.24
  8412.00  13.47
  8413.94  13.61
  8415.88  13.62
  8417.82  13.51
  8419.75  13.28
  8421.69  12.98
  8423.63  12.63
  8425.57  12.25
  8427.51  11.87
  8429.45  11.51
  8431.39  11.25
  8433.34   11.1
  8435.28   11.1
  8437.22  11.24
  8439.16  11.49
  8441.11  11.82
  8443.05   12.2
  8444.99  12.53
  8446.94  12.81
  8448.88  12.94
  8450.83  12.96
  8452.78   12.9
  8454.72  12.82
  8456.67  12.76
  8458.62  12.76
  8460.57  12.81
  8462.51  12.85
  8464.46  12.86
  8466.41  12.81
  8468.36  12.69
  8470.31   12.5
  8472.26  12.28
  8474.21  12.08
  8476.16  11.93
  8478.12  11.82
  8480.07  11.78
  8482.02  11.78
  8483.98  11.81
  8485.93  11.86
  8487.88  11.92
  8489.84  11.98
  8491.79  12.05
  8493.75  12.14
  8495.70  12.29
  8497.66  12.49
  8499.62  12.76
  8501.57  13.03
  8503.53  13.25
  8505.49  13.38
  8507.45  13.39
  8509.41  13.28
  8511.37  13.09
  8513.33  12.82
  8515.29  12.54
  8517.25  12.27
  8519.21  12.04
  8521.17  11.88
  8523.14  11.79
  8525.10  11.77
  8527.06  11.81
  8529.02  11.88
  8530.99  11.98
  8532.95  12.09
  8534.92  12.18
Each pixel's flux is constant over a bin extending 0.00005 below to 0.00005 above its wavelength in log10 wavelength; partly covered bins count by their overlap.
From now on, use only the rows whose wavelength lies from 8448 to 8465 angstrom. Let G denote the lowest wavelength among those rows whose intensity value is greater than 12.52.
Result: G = 8448.88 angstrom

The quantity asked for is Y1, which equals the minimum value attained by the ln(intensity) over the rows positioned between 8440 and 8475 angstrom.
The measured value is 2.47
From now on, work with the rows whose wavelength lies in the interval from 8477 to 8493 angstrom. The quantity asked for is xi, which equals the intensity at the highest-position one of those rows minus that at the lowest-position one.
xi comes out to 0.2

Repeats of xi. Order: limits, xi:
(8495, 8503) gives 0.7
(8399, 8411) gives 0.9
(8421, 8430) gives -1.5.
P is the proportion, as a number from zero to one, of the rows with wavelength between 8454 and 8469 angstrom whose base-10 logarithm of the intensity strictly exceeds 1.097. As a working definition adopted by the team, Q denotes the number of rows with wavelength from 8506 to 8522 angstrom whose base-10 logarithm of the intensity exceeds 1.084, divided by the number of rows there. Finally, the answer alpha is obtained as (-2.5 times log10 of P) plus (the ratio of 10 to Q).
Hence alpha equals 13.3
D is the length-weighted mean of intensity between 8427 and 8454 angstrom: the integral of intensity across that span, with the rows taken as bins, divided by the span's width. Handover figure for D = 12.0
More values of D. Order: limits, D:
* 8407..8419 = 13.4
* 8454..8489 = 12.3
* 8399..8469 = 12.5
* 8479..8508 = 12.4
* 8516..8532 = 11.9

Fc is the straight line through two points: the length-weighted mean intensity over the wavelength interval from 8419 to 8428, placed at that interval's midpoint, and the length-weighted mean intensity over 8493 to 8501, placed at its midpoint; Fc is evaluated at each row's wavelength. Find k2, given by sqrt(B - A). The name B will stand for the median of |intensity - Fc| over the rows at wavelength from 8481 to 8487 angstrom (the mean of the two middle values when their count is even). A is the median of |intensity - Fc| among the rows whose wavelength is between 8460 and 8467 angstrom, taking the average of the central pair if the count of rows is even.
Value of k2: 0.6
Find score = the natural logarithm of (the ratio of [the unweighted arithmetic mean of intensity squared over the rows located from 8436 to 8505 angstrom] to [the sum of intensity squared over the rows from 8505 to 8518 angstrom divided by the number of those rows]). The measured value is -0.09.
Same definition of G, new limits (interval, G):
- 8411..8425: 8412.00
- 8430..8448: 8444.99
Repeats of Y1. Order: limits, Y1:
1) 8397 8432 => 2.42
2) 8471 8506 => 2.47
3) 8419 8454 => 2.41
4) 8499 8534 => 2.47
